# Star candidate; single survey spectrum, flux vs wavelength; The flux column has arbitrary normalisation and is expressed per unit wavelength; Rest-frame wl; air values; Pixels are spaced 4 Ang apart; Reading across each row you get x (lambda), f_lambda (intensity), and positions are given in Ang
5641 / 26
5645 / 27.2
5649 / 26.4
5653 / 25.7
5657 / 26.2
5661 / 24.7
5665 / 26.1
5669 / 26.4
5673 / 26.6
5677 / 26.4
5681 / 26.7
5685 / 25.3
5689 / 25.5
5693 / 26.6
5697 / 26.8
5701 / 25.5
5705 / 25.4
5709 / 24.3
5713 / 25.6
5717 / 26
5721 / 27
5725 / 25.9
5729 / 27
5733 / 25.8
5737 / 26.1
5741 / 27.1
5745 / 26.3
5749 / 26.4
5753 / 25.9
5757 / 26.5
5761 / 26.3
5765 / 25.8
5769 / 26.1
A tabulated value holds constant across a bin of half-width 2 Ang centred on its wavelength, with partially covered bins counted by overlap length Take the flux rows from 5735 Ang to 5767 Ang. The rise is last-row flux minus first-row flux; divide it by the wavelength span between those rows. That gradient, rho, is -0.01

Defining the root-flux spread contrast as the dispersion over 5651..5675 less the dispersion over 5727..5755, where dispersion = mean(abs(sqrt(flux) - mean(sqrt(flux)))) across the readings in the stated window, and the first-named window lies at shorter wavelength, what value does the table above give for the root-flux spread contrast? 0.011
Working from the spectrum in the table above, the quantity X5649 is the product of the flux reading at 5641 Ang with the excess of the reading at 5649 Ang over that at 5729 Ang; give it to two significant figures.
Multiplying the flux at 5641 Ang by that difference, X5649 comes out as -16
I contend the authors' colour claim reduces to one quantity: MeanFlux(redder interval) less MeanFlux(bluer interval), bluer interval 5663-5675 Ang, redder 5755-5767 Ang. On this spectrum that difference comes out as -0.17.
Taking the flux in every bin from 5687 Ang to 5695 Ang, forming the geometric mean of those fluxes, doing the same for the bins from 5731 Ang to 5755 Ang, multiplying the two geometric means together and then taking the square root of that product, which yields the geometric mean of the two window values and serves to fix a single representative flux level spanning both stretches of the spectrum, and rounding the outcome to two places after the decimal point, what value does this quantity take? 26.15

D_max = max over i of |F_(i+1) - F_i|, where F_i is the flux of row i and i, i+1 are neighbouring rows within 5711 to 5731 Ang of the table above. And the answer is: 1.10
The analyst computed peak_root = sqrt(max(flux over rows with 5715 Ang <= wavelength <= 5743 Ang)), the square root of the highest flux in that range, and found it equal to 5.21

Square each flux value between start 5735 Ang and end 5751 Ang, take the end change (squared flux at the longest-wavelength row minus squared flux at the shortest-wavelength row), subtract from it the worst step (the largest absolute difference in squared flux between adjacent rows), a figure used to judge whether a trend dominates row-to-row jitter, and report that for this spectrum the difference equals -37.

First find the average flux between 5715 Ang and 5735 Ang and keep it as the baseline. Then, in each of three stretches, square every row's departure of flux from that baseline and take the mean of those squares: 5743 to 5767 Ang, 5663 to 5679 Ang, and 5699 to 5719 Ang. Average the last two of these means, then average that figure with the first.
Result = 0.372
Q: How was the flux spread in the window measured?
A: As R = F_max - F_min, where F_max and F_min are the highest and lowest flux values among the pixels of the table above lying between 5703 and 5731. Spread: 2.70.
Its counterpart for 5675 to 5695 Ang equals 1.40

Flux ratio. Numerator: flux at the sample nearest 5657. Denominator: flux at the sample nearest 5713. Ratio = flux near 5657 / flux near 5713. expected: 1.02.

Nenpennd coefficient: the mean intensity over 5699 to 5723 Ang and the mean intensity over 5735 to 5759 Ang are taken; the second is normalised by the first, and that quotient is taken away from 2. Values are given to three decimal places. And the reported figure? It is 0.971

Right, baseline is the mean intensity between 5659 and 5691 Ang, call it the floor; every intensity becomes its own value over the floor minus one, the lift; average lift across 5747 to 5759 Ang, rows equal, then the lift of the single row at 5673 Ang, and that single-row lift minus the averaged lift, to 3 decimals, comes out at 0.013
